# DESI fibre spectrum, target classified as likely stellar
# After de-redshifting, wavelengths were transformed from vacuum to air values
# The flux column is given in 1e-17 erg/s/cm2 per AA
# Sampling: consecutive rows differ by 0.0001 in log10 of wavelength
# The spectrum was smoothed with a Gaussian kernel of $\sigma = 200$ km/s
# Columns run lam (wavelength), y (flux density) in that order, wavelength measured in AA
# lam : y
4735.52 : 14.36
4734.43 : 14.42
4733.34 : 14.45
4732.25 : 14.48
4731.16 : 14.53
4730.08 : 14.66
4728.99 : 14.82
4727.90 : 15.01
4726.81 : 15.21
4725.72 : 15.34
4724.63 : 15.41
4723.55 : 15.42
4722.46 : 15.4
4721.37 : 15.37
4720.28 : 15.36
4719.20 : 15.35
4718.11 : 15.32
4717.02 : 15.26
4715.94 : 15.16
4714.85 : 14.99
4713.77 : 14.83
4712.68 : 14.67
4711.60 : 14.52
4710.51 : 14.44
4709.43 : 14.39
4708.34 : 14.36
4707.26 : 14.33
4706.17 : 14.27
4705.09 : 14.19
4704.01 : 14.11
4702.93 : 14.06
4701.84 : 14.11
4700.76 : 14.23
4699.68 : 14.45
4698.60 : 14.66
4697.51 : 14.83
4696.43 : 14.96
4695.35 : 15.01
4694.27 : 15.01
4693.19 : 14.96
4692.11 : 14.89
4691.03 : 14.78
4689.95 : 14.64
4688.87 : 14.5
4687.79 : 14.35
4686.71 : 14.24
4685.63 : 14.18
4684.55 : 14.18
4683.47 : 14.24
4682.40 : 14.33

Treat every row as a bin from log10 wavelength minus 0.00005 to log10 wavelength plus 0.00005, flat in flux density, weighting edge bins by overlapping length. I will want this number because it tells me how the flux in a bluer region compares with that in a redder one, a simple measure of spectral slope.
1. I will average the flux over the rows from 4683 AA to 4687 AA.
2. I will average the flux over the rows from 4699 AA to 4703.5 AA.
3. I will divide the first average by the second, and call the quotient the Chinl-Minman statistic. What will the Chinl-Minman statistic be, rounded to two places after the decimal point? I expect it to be 1.00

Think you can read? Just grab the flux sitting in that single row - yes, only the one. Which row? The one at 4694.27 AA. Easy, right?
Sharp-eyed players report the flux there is 15.01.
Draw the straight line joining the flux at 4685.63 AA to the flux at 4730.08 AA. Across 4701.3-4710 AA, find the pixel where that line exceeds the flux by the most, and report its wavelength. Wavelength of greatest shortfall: 4702.93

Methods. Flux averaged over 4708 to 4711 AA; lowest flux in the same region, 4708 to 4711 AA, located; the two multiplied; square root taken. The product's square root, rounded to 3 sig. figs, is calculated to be 14.4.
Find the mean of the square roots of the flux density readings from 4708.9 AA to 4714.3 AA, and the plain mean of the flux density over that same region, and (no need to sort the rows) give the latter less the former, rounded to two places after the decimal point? 10.75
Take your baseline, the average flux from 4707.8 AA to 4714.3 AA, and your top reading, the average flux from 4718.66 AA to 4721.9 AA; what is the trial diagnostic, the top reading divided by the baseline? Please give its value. 1.06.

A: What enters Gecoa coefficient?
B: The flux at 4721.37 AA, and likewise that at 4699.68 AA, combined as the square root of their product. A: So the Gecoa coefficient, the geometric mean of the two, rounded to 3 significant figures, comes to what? 14.9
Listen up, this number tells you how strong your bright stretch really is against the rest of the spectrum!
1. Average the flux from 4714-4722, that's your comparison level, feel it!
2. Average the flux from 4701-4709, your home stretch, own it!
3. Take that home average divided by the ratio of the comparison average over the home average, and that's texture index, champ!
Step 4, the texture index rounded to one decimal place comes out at 13.2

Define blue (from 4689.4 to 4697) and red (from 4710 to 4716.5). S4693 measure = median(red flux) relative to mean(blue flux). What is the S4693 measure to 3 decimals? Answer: 0.990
